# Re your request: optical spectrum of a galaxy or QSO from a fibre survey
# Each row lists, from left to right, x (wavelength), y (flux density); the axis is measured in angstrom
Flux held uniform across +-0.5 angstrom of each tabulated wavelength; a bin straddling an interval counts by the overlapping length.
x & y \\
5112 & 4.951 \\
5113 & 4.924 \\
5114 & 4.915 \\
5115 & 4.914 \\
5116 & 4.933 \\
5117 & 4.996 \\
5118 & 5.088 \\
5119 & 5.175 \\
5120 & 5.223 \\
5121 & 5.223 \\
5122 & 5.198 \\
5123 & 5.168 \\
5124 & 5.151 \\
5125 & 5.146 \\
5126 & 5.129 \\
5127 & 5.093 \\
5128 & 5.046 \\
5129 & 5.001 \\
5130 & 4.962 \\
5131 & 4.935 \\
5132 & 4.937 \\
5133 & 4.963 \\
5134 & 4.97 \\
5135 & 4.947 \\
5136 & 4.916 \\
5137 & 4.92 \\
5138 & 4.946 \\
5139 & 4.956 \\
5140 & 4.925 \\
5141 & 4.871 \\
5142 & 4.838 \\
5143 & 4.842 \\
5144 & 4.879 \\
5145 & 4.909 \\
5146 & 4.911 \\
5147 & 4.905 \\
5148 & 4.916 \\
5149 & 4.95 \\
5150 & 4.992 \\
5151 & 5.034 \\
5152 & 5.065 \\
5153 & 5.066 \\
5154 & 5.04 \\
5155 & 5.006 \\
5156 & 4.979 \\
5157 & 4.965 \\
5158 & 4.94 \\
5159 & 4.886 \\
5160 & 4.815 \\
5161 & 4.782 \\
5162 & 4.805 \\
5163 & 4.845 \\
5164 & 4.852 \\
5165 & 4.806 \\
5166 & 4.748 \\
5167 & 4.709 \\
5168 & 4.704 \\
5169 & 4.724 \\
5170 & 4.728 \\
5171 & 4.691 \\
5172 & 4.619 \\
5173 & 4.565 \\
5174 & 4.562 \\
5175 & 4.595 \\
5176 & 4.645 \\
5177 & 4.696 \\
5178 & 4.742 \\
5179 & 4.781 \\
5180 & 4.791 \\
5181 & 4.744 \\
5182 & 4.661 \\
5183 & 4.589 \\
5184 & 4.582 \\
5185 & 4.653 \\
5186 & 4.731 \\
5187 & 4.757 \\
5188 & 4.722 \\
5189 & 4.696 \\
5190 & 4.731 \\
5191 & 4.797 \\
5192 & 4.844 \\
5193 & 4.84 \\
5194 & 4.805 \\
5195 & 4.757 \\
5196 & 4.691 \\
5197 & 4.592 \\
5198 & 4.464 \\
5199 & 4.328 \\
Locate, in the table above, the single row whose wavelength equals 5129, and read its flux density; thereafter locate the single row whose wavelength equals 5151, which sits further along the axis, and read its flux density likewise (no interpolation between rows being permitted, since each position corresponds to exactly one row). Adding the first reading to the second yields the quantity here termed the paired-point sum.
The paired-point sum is 10.0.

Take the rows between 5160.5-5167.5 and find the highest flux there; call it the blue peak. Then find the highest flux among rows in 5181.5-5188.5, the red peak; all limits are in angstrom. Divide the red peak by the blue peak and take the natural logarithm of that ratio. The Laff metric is -0.020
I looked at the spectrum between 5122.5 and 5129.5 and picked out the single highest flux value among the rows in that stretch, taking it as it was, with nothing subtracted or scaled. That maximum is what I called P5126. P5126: 5.168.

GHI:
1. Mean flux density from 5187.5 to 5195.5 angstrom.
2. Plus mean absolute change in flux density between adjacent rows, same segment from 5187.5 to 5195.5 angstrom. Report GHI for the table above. 4.81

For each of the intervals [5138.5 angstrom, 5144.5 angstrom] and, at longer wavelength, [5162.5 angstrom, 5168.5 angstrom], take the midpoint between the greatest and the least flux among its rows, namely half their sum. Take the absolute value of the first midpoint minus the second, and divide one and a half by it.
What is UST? 13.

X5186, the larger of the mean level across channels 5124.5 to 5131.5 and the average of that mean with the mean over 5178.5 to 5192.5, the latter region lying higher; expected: 5.04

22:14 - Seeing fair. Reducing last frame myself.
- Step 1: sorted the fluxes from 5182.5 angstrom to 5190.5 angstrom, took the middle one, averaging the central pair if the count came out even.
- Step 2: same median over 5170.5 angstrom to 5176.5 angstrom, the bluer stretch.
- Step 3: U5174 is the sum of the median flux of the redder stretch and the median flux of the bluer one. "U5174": 9.32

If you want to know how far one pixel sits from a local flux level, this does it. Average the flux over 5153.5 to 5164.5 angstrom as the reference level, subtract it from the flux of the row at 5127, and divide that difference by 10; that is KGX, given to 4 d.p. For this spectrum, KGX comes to 0.0192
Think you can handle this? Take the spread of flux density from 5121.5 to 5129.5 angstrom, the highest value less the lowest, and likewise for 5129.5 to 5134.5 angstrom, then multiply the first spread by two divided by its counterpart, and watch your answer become 11.3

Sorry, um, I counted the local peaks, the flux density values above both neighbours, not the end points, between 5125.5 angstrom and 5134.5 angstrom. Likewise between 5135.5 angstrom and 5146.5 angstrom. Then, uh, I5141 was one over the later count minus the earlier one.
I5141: 1.0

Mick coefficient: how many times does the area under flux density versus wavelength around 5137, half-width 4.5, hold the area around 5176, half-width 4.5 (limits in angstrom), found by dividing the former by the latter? 1.06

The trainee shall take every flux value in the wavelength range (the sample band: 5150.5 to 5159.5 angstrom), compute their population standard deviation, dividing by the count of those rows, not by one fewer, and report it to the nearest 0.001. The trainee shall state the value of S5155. 0.057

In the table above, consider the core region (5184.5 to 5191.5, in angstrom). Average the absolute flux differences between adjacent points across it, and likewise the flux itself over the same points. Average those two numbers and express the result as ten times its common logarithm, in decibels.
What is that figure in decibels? 3.78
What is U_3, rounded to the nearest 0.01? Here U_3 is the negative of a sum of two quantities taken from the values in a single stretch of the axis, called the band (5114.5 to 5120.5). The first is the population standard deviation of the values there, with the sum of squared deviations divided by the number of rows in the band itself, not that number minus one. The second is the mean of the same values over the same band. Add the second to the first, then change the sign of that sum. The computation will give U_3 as -5.17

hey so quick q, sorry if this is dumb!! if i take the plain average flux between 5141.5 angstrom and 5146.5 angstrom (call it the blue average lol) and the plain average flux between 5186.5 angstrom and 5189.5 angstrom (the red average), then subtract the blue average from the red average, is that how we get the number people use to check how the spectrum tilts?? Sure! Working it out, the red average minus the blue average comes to -0.15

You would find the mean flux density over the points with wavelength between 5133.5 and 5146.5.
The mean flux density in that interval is 4.91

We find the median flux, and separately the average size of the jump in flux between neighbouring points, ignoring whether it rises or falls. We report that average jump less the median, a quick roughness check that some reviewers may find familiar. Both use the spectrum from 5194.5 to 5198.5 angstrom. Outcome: -4.54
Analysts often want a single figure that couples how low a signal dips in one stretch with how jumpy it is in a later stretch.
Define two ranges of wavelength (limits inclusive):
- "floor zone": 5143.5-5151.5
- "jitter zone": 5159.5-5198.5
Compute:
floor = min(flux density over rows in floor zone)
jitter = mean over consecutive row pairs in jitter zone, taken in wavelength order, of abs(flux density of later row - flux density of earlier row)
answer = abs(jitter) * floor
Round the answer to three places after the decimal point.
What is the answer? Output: 0.211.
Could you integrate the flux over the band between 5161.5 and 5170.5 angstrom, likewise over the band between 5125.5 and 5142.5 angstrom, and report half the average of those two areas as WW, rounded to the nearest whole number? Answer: 32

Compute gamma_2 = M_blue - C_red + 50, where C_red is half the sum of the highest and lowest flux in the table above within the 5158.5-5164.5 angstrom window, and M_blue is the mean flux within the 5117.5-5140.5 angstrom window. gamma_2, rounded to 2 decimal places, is 50.21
